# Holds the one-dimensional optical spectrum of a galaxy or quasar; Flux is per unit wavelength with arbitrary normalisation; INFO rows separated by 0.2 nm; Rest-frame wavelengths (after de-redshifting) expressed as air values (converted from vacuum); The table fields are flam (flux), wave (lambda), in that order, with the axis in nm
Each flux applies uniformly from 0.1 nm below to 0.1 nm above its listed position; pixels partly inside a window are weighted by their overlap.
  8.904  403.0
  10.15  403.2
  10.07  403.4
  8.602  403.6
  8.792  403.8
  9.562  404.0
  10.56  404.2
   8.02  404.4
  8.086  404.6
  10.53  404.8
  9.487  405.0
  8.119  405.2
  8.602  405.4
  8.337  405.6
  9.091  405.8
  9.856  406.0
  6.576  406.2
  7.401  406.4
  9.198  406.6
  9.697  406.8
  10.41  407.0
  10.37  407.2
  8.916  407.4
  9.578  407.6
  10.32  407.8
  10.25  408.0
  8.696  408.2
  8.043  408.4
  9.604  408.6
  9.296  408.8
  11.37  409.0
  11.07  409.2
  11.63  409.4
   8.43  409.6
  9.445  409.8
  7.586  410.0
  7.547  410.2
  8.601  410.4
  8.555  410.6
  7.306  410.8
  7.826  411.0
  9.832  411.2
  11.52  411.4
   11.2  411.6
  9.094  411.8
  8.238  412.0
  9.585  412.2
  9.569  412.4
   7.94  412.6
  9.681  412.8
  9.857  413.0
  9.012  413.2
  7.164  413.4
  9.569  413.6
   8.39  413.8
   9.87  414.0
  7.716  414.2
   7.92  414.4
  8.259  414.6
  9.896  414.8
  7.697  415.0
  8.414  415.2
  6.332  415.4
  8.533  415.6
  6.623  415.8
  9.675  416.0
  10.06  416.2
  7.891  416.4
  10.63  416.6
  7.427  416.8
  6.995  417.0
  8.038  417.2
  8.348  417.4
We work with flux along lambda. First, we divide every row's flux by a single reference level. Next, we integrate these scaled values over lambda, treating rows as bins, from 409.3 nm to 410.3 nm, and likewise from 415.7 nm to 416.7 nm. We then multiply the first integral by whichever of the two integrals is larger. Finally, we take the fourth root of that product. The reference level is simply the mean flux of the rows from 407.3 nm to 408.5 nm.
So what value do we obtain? 0.98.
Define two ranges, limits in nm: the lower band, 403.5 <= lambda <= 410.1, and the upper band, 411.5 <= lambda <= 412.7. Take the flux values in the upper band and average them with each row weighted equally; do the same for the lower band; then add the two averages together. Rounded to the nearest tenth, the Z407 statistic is 18.5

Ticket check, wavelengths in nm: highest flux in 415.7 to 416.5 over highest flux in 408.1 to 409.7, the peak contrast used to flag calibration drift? 0.865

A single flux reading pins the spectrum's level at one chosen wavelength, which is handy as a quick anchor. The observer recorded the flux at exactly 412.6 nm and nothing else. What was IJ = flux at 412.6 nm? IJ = 7.94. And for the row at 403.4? 10.07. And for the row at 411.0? 7.826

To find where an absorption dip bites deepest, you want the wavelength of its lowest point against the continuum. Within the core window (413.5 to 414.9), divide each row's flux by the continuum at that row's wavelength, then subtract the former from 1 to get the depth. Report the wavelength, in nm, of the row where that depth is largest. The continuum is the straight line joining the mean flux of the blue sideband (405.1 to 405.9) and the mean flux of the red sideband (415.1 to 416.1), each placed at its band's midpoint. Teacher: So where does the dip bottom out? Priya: 414.2 nm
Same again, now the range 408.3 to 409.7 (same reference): 408.4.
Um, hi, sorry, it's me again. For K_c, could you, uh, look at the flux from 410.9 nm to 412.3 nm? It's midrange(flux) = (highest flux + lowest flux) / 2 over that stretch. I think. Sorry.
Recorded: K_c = 9.7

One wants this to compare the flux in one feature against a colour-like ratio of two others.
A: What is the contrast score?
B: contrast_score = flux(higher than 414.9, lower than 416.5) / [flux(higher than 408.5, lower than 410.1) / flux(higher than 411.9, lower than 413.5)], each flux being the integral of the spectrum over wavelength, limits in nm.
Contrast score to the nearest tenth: 11.8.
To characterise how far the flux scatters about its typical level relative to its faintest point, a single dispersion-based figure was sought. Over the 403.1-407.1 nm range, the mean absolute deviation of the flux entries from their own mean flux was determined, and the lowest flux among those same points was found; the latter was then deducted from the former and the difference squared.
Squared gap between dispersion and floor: 32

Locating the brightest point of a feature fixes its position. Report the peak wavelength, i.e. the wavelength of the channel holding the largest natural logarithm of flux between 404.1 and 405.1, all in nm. 404.2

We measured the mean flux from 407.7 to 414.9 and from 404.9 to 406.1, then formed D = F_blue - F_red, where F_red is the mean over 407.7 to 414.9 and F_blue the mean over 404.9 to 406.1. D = -0.2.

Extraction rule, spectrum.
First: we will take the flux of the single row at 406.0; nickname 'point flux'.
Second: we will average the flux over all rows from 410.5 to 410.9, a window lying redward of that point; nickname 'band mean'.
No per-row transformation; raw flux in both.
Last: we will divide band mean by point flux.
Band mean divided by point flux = 0.80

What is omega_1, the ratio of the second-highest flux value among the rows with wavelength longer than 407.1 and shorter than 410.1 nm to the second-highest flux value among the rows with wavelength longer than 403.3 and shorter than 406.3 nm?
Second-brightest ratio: 1.08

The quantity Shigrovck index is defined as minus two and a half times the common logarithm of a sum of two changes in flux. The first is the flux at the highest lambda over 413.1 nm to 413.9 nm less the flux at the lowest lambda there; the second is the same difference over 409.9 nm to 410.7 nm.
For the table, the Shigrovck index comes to 1.1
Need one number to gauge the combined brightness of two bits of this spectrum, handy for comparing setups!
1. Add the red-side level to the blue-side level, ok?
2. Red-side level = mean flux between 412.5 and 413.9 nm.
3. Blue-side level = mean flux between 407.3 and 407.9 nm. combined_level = 18.4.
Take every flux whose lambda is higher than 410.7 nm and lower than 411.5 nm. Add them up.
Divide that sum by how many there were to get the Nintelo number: 9.1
